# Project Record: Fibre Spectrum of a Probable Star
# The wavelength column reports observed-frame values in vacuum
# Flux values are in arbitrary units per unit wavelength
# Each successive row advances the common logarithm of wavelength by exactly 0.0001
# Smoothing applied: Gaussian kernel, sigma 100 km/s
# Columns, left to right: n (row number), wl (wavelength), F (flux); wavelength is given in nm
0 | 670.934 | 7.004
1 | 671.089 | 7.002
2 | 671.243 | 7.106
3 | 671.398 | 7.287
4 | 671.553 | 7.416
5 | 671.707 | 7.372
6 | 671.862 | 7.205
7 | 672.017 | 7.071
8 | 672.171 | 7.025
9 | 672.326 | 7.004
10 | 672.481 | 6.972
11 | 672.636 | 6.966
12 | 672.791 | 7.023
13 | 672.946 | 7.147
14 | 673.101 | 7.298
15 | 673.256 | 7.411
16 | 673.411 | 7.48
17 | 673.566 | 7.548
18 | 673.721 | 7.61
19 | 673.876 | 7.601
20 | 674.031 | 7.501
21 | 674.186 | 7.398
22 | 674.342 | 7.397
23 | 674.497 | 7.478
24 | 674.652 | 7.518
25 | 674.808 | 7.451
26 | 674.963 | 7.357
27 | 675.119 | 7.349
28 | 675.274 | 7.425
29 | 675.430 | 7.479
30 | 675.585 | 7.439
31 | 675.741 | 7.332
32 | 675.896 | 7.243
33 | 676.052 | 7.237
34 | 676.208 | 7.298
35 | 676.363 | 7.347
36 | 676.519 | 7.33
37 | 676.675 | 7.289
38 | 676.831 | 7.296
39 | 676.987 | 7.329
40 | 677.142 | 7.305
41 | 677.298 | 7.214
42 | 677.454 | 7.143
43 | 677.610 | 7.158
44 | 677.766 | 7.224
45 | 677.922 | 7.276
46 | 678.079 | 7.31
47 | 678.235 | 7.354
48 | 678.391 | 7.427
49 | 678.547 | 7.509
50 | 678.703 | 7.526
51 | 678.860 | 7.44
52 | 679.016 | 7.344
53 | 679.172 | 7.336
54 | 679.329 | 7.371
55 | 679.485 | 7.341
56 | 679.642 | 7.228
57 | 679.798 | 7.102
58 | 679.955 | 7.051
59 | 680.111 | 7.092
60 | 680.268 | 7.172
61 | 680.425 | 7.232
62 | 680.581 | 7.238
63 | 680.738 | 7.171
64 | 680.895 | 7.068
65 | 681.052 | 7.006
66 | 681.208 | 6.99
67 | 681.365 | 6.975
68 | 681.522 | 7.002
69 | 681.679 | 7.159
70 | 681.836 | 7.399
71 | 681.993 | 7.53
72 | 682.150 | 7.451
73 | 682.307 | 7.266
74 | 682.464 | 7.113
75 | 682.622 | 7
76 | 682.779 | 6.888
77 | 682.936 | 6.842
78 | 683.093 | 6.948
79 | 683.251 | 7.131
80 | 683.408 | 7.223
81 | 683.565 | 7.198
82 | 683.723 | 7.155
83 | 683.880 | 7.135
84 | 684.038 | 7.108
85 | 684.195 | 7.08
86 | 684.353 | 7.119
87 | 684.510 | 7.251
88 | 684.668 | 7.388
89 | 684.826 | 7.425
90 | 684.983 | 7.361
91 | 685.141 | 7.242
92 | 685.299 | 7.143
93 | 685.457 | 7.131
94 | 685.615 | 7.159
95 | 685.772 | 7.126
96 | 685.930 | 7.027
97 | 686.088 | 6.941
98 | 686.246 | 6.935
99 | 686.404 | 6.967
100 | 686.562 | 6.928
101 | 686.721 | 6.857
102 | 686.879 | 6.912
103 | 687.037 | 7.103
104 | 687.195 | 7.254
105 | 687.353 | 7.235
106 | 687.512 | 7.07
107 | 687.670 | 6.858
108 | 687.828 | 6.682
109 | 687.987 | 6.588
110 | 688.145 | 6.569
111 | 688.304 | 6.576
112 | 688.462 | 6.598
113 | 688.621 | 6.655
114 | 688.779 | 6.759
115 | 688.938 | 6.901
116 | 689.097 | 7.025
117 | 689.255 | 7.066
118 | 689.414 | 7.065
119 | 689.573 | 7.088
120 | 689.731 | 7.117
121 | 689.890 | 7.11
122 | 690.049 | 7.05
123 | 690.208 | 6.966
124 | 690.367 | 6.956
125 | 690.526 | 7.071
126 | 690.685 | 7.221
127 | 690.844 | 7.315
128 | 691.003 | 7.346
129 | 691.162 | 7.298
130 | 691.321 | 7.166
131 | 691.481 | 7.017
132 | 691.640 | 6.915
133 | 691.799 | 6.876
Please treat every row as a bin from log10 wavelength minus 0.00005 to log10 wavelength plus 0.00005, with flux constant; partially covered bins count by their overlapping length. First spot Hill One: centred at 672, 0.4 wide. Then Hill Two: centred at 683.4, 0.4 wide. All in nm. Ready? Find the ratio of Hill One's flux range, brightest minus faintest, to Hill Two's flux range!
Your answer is 2.0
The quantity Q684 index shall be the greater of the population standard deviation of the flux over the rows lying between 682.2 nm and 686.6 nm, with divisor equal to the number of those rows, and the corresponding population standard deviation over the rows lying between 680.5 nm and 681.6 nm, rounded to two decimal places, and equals 0.15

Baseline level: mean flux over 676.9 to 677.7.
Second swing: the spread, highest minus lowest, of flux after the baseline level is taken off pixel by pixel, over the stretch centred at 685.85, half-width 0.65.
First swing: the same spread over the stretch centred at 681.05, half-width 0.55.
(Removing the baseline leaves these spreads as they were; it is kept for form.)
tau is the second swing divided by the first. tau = 0.85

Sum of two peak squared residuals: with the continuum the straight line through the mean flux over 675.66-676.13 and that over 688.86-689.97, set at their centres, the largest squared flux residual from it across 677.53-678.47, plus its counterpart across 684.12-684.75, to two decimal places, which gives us 0.11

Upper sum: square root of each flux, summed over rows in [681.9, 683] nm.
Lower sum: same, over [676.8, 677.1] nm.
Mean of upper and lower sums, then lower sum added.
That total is 17.5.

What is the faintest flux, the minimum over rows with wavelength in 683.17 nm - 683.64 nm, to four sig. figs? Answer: 7.131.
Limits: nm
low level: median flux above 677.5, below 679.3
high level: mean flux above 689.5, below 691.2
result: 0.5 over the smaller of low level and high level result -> 0.0700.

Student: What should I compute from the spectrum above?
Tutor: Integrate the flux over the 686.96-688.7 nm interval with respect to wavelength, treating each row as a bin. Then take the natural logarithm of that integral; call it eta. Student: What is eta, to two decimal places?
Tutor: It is 2.48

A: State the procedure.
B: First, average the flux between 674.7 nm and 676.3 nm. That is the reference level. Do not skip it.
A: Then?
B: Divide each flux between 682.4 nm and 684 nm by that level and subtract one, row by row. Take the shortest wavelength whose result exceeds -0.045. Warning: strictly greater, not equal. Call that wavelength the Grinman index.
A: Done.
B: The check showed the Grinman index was 682.464 nm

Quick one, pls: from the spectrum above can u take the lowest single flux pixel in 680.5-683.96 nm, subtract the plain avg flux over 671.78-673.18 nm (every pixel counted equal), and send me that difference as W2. -0.2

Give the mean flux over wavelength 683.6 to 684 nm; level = 7.14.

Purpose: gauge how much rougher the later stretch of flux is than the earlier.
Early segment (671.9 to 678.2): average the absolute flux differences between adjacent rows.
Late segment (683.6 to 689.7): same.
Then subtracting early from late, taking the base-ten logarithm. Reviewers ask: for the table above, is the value -1.76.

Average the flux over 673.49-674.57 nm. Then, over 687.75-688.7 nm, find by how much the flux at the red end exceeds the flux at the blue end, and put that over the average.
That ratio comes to 0.00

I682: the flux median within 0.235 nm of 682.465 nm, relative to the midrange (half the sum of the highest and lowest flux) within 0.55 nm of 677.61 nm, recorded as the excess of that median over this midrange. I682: -0.11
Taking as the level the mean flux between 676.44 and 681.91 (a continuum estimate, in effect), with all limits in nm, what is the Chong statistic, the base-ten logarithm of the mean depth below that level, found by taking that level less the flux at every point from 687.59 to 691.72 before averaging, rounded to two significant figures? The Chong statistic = -0.55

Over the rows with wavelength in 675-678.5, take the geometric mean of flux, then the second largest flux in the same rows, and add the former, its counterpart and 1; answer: 15.7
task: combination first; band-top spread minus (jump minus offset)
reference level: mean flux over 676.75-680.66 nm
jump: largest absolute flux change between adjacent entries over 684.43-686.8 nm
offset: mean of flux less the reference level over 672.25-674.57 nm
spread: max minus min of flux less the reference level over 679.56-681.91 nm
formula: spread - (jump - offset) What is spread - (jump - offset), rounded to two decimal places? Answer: 0.33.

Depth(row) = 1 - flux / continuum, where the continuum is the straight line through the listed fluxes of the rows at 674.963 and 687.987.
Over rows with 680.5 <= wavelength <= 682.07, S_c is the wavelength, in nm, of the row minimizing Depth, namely 681.993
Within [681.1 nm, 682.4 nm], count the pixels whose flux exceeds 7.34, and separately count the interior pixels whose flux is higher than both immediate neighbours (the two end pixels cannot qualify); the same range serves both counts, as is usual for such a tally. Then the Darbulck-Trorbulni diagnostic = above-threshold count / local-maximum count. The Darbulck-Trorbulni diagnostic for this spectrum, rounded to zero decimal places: 3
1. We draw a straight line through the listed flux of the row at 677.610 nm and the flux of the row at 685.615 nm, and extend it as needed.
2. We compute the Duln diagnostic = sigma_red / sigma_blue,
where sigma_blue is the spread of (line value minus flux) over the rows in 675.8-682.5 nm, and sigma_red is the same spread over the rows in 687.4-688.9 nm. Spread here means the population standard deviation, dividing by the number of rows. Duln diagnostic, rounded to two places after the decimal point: 1.10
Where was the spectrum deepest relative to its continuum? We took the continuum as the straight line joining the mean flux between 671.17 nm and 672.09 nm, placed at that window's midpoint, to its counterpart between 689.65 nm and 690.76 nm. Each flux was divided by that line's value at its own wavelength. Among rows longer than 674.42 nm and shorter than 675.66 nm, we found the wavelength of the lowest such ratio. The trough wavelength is 675.119 nm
